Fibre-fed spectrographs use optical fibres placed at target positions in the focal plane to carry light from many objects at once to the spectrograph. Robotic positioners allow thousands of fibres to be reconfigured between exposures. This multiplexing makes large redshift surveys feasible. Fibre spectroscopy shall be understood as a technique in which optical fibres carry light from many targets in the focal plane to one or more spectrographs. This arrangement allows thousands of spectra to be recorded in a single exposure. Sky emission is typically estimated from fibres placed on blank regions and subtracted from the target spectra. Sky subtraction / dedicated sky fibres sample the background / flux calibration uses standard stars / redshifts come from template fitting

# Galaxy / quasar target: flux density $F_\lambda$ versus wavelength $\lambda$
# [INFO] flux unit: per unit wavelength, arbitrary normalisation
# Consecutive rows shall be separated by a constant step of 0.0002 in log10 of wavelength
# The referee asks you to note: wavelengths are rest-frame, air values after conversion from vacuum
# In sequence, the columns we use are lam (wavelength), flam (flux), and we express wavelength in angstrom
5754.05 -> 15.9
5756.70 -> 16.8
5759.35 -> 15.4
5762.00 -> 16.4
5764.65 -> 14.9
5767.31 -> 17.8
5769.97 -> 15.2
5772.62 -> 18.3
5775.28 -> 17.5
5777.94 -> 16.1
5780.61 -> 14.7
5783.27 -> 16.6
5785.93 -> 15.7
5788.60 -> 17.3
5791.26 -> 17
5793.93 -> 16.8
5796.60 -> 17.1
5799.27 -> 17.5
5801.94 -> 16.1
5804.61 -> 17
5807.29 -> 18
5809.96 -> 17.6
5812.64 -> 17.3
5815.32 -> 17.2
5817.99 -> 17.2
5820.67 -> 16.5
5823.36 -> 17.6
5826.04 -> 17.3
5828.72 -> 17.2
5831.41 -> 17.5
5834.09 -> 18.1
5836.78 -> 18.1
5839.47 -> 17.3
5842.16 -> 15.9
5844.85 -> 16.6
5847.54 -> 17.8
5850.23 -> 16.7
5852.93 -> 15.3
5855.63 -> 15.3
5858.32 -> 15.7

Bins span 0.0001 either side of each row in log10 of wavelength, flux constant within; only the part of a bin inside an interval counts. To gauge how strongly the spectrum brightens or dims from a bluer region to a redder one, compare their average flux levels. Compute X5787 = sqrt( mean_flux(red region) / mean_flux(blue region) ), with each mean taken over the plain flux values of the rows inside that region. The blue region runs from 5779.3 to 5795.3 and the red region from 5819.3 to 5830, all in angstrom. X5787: 1.02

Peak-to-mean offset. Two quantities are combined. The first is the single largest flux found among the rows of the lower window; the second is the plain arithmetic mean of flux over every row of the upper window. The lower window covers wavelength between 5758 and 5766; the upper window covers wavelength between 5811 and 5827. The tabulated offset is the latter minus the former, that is 0.78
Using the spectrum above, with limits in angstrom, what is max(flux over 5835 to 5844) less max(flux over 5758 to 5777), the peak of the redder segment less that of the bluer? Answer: -0.20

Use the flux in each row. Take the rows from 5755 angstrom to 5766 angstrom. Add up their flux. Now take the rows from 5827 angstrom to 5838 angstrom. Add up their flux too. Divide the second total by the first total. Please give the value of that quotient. 1.12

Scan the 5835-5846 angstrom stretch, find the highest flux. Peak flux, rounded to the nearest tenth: 18.1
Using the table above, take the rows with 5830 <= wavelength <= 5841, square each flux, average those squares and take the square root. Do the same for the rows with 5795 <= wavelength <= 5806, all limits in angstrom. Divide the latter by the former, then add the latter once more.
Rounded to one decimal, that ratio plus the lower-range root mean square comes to 17.9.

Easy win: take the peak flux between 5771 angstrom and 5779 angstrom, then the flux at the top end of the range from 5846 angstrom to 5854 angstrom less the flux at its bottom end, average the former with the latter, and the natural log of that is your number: 2.07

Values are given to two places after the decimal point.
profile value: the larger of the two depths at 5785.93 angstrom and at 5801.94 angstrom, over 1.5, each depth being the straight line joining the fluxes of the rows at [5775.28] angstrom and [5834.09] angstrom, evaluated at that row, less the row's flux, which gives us 1.27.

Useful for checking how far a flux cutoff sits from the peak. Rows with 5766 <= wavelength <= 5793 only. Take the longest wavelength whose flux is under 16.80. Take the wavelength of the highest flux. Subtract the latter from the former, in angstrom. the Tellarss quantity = 13.3 angstrom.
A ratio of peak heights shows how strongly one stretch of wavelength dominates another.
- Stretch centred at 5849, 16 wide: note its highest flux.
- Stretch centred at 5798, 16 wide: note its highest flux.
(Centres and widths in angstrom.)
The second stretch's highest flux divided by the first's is 0.98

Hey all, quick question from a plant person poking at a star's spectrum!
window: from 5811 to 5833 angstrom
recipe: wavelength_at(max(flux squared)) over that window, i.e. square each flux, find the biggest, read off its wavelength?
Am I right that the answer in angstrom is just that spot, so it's 5823.36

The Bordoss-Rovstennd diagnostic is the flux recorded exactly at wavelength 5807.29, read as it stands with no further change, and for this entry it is 18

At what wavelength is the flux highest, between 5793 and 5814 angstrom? 5807.29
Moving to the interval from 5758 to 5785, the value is 5772.62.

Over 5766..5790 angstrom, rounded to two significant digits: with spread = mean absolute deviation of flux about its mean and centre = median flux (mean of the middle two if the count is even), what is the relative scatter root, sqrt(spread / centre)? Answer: 0.25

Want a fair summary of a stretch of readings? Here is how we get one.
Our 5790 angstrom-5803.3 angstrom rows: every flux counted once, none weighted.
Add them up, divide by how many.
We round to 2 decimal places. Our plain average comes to 16.90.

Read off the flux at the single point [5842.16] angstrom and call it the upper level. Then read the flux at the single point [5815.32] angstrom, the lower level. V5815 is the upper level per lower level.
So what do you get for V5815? 0.92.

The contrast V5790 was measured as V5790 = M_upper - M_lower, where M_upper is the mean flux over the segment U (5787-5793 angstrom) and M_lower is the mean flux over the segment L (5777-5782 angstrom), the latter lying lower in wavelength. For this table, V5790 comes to 1.7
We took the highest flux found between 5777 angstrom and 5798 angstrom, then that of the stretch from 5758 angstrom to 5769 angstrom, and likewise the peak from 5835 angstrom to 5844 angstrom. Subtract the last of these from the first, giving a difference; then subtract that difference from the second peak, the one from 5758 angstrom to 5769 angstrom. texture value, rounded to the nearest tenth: 18.6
